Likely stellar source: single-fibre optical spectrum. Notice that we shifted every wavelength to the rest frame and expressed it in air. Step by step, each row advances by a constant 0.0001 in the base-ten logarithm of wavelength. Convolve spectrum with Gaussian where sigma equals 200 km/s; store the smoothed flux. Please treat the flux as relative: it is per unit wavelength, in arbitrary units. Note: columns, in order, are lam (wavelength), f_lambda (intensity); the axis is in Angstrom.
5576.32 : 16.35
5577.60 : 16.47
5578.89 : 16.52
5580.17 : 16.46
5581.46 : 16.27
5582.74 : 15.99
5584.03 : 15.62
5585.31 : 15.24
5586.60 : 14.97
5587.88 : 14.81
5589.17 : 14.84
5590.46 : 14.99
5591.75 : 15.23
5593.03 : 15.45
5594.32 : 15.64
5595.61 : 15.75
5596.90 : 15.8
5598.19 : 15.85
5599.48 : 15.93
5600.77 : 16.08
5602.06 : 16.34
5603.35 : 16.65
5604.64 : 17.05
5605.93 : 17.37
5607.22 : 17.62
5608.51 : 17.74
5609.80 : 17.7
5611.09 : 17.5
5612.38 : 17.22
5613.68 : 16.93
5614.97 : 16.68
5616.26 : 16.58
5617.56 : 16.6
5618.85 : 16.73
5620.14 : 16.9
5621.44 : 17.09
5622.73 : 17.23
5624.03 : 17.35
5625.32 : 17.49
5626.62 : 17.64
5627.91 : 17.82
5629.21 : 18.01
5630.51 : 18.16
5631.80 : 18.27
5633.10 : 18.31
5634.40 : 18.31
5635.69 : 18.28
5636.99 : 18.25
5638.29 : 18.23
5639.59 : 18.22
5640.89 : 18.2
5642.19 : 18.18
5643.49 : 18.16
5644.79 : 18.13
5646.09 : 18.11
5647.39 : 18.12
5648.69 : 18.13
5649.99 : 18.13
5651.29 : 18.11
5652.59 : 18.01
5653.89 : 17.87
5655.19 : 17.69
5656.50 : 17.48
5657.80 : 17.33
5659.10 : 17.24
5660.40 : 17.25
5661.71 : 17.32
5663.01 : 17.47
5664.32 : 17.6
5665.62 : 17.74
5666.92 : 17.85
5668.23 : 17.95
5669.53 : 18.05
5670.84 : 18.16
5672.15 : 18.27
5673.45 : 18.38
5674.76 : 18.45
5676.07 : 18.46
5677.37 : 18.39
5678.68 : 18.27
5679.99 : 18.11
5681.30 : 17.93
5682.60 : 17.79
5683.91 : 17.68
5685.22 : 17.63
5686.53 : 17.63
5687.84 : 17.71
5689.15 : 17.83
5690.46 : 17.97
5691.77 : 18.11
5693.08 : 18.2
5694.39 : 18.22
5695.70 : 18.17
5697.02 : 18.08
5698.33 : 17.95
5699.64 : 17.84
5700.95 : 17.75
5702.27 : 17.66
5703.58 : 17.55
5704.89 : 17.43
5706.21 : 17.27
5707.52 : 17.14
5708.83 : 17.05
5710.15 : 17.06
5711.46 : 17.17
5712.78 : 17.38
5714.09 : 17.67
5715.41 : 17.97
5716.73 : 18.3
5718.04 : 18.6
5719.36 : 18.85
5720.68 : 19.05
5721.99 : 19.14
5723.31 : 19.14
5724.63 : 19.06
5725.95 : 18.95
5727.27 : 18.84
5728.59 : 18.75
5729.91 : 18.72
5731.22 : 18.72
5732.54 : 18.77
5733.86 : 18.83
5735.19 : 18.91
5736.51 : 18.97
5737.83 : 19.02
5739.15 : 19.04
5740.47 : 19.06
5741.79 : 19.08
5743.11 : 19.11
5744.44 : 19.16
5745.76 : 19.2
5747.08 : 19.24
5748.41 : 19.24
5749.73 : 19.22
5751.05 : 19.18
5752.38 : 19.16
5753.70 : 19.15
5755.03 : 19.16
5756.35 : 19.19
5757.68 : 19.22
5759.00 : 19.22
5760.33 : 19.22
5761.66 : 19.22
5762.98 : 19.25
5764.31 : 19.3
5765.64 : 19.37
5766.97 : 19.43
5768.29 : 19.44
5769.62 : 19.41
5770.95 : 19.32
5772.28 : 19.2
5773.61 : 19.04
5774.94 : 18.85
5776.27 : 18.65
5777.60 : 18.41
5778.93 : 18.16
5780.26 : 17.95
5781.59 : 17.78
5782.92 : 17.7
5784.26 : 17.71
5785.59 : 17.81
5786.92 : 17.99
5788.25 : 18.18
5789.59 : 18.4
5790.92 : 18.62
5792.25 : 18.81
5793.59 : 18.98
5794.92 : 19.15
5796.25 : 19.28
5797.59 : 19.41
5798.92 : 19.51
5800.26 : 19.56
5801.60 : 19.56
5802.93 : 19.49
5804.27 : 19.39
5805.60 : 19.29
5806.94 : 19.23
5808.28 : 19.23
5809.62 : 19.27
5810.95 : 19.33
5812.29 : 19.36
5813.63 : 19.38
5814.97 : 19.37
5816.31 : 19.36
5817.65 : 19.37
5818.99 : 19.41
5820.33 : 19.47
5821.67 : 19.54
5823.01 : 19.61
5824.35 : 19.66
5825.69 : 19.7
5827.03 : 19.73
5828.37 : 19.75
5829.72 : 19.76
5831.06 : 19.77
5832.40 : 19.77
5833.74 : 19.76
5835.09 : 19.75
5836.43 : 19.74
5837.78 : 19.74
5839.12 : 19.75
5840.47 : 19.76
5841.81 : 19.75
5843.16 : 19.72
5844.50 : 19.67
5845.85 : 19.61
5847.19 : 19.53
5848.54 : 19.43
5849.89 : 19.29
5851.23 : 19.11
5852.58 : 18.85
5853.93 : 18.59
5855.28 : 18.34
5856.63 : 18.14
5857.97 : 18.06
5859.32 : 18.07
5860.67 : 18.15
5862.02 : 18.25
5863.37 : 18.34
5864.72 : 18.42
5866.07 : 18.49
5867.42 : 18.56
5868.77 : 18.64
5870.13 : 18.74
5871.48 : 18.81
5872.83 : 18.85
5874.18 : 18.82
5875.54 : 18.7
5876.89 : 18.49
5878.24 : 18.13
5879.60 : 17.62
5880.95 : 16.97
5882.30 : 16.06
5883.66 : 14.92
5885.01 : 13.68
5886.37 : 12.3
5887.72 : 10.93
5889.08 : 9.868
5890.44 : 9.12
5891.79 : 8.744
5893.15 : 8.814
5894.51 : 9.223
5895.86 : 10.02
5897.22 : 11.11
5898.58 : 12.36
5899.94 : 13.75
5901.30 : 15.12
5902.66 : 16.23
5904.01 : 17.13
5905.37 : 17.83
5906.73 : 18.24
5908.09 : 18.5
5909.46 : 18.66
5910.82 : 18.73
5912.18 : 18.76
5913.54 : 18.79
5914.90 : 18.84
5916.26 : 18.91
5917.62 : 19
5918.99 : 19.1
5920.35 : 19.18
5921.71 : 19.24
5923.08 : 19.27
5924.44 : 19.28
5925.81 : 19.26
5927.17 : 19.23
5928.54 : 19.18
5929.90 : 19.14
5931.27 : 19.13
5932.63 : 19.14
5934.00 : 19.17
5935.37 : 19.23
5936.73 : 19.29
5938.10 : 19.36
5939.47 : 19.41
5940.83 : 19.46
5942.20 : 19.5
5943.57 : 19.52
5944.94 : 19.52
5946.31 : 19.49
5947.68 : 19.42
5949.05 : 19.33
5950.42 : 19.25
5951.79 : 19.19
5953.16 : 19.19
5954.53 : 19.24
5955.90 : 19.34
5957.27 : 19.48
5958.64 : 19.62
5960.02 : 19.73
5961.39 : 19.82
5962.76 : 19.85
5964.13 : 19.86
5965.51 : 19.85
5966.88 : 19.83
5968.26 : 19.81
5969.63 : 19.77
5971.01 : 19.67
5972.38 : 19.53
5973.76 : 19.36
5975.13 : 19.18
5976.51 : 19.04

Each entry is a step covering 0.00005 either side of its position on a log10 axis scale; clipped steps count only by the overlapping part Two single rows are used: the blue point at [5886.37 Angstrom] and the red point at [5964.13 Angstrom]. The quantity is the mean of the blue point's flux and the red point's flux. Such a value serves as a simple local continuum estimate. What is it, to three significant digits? 16.1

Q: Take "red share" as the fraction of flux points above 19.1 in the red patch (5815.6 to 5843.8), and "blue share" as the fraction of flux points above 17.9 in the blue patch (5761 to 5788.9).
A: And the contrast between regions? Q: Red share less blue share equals 0.19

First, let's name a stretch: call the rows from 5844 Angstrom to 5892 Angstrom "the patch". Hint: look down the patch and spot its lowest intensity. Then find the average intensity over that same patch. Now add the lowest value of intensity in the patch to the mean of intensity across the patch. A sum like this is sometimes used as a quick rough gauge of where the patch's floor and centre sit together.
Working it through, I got 25.9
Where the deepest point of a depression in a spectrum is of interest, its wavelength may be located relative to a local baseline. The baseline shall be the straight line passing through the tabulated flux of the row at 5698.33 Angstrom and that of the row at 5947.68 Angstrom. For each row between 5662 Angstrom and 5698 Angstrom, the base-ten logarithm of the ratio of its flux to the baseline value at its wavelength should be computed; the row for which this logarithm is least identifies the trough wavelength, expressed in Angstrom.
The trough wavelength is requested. 5663.01 Angstrom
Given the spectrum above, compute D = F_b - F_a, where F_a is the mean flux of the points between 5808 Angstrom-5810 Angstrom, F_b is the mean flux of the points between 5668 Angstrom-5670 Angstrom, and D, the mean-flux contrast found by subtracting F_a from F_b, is -1.2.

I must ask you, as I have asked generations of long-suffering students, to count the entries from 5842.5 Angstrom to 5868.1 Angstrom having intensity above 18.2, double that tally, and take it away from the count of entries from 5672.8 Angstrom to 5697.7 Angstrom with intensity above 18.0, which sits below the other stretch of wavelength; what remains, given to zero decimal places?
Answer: -19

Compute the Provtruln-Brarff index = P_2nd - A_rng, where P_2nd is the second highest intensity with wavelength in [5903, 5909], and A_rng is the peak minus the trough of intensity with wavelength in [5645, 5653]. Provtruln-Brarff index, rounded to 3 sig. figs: 18.1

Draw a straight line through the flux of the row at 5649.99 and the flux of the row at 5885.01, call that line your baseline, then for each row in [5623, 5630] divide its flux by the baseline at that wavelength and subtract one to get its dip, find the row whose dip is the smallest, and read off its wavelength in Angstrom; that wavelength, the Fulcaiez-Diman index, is 5624.03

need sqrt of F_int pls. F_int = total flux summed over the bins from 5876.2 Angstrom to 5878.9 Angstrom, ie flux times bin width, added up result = 7.04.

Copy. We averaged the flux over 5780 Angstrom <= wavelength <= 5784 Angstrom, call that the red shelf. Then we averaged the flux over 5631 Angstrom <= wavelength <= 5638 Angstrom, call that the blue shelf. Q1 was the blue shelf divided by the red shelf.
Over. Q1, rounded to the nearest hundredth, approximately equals 1.03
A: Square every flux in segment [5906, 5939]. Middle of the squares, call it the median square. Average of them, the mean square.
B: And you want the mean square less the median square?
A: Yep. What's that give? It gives -4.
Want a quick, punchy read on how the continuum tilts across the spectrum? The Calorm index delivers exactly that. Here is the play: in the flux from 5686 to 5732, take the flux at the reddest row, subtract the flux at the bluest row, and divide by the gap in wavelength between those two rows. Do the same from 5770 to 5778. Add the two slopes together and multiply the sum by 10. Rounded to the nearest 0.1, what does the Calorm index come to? -1.1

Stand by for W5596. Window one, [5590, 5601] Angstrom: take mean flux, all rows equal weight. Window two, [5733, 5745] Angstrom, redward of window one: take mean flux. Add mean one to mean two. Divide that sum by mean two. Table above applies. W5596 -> 1.82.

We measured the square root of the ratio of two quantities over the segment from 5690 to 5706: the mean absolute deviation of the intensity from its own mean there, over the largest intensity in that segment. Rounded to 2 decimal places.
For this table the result 0.11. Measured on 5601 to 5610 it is 0.16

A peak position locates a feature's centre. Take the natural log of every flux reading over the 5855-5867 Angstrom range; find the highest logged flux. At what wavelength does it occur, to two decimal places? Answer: 5866.07 Angstrom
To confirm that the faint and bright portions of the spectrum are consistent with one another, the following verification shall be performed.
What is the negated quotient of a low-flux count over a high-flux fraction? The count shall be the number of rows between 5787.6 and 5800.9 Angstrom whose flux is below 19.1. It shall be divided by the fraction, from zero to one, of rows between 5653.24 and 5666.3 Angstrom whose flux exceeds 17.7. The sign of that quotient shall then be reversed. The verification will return -25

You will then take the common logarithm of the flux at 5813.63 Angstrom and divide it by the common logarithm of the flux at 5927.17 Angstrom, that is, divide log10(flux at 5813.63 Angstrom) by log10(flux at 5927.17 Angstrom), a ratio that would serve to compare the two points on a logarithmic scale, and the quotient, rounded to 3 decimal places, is 1.003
